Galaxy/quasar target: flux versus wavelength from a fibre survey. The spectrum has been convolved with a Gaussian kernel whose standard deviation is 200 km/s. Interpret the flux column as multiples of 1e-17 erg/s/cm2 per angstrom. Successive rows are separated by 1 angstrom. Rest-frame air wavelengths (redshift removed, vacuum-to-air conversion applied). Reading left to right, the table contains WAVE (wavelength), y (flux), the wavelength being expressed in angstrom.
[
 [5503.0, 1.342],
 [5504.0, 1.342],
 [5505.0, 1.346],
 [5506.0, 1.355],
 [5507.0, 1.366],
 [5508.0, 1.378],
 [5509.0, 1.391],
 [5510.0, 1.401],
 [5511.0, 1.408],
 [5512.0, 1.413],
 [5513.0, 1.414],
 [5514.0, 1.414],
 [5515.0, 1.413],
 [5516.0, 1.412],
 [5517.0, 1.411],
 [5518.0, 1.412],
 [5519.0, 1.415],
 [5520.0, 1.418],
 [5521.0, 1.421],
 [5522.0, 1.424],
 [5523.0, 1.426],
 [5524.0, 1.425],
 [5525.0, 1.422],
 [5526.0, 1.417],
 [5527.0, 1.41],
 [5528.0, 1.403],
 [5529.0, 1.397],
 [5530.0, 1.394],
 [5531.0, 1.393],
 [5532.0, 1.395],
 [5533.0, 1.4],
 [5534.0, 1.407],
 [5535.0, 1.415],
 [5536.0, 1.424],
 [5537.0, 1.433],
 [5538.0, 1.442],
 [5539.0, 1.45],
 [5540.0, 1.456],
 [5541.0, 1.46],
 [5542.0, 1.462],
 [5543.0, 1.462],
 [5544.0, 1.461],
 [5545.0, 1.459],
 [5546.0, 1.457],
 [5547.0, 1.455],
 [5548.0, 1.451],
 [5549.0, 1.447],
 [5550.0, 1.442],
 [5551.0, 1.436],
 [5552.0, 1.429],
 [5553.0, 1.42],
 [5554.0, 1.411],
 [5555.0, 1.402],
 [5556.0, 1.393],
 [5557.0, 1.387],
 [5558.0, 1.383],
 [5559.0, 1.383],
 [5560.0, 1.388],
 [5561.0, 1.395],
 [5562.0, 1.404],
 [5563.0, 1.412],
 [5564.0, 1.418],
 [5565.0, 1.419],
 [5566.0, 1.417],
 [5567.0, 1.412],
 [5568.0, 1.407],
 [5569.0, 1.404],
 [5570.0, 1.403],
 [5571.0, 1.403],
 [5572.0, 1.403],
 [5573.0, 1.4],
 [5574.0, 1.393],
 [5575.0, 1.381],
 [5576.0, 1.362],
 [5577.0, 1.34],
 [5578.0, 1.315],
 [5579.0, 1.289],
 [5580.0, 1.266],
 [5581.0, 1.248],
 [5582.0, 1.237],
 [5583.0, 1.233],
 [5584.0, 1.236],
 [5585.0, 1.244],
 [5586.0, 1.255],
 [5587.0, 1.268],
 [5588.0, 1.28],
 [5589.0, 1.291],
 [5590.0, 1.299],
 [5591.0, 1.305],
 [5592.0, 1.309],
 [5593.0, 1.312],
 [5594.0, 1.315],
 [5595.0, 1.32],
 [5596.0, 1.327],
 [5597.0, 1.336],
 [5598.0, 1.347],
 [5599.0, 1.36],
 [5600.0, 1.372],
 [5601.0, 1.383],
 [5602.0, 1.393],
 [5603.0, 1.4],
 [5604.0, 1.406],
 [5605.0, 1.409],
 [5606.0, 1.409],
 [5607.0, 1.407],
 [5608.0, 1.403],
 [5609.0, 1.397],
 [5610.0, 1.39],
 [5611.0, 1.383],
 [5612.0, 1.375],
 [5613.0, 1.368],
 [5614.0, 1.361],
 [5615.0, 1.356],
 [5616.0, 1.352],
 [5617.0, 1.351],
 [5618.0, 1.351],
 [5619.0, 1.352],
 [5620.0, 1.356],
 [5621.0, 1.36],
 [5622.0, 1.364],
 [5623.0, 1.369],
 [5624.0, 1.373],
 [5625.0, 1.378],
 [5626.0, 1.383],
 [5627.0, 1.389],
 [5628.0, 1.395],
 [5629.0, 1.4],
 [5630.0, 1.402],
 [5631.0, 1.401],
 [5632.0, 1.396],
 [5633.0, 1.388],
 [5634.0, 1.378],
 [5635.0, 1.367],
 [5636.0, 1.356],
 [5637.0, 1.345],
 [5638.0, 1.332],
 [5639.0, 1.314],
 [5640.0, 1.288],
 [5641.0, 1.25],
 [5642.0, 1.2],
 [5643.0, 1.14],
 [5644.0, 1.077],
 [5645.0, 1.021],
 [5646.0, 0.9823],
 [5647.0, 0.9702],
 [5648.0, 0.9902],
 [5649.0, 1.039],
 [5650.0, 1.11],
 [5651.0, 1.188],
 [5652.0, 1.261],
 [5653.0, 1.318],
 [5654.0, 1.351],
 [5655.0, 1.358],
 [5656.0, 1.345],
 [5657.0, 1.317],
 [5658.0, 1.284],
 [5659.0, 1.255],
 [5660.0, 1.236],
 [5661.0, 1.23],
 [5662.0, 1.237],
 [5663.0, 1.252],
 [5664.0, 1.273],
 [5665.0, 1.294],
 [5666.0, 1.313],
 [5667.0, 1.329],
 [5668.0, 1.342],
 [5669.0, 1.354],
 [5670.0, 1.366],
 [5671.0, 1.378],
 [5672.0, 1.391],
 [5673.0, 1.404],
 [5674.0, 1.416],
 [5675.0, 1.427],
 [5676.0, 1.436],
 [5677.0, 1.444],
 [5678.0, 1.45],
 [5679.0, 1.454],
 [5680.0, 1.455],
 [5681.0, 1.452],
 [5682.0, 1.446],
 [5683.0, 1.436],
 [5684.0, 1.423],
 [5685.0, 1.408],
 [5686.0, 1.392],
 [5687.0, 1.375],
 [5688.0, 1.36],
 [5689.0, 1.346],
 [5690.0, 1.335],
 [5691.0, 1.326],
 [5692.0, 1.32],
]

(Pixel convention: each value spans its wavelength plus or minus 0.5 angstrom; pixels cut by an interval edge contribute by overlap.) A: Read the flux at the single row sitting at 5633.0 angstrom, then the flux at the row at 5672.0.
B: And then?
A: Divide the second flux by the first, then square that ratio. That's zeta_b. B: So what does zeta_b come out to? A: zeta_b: 1.00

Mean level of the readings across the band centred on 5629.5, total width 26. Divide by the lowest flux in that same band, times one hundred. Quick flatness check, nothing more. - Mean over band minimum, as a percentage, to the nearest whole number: 113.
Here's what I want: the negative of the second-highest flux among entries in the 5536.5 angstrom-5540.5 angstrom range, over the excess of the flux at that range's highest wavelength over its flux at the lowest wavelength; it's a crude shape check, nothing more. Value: -63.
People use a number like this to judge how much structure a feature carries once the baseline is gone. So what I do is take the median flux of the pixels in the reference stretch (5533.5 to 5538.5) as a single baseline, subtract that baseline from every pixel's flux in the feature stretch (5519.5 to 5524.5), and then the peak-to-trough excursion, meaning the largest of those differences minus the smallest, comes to 0.008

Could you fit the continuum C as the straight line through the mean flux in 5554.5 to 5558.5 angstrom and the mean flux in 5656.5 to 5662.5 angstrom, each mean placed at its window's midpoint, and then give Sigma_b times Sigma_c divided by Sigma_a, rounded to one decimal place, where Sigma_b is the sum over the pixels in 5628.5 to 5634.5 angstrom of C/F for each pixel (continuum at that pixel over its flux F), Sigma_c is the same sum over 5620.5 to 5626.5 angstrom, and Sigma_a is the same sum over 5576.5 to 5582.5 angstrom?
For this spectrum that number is 5.0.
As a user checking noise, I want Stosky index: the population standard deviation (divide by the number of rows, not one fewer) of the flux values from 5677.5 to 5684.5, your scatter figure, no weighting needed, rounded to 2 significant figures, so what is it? 0.011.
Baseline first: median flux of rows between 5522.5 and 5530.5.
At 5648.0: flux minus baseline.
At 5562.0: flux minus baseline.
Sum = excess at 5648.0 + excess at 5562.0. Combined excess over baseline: -0.43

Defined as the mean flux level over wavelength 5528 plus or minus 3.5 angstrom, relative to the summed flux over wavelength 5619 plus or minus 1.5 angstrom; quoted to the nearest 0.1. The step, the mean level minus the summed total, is -2.7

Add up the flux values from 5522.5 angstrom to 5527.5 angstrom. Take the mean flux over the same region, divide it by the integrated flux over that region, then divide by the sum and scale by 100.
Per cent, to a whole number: 3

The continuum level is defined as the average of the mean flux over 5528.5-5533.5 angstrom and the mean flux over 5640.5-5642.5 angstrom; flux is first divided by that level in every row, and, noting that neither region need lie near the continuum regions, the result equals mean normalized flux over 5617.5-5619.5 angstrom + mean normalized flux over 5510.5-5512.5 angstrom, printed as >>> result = 2.11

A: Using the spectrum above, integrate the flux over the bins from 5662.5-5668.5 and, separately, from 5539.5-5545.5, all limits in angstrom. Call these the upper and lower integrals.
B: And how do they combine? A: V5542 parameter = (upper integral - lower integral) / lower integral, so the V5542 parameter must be -0.11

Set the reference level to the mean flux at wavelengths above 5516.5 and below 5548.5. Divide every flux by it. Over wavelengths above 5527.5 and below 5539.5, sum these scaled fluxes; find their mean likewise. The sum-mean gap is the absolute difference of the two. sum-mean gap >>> 10.9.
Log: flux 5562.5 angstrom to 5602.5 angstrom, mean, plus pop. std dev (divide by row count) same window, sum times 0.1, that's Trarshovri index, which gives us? 0.140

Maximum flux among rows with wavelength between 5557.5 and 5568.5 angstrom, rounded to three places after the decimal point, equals 1.419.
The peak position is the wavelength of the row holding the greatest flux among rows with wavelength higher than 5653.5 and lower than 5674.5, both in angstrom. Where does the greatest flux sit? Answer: 5674.0 angstrom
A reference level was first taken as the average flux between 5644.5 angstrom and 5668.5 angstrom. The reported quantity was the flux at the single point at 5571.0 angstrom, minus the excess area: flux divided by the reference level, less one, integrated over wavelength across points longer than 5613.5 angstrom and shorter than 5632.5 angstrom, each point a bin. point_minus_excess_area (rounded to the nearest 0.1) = -1.0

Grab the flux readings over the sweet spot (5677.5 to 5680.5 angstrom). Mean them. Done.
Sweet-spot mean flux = 1.45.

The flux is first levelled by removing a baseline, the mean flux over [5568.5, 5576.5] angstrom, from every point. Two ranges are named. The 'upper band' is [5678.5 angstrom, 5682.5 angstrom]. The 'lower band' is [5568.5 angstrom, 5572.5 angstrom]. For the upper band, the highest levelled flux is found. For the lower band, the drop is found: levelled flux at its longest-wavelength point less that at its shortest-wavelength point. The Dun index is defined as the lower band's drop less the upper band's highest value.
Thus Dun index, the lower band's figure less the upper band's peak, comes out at -0.062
